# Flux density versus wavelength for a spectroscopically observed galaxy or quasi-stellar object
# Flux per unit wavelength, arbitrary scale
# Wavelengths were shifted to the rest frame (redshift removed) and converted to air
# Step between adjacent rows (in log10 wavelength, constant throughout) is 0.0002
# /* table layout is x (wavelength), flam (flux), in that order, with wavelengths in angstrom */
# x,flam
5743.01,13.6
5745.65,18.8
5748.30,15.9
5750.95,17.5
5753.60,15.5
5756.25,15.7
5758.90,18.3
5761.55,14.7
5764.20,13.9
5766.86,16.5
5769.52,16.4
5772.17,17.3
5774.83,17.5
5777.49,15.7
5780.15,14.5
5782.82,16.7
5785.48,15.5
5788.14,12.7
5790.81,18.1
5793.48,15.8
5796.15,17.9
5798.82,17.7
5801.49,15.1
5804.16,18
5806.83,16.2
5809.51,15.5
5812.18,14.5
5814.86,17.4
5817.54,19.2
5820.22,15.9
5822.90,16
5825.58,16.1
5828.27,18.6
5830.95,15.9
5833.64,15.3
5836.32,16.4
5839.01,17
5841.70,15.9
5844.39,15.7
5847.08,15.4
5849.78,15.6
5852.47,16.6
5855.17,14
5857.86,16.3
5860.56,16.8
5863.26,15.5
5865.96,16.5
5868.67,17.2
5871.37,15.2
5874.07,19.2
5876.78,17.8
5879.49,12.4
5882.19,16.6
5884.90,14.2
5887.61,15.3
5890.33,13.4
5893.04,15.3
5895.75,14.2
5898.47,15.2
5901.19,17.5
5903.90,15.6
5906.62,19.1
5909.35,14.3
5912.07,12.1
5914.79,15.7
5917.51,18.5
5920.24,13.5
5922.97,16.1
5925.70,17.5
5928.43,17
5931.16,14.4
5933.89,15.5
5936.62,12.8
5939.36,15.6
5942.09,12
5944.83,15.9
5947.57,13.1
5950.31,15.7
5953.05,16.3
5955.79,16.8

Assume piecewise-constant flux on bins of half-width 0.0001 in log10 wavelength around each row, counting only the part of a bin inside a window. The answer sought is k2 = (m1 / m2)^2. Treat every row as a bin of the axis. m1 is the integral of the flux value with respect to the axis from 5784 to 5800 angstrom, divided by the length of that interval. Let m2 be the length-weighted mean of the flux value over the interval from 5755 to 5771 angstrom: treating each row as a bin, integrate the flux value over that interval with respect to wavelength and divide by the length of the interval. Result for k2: 1.04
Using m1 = 16.3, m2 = 15.9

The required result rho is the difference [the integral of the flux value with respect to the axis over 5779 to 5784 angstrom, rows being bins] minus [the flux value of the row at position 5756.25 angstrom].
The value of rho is 62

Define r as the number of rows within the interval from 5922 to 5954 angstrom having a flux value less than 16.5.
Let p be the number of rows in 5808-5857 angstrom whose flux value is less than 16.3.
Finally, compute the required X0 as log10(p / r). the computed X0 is 0.08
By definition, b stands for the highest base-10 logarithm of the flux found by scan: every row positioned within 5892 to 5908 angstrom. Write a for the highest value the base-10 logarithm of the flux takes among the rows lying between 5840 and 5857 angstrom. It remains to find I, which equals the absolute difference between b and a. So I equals 0.061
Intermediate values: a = 1.22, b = 1.28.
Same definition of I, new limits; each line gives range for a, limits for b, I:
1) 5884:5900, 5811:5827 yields 0.099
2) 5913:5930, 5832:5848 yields 0.037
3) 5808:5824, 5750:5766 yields 0.021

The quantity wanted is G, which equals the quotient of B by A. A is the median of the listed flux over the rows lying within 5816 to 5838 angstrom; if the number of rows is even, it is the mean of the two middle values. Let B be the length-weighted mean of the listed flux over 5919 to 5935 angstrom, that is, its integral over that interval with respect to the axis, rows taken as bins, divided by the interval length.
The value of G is 0.98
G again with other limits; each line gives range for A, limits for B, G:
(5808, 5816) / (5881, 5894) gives 0.96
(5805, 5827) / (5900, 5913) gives 0.99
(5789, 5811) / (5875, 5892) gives 0.89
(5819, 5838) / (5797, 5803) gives 1.04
